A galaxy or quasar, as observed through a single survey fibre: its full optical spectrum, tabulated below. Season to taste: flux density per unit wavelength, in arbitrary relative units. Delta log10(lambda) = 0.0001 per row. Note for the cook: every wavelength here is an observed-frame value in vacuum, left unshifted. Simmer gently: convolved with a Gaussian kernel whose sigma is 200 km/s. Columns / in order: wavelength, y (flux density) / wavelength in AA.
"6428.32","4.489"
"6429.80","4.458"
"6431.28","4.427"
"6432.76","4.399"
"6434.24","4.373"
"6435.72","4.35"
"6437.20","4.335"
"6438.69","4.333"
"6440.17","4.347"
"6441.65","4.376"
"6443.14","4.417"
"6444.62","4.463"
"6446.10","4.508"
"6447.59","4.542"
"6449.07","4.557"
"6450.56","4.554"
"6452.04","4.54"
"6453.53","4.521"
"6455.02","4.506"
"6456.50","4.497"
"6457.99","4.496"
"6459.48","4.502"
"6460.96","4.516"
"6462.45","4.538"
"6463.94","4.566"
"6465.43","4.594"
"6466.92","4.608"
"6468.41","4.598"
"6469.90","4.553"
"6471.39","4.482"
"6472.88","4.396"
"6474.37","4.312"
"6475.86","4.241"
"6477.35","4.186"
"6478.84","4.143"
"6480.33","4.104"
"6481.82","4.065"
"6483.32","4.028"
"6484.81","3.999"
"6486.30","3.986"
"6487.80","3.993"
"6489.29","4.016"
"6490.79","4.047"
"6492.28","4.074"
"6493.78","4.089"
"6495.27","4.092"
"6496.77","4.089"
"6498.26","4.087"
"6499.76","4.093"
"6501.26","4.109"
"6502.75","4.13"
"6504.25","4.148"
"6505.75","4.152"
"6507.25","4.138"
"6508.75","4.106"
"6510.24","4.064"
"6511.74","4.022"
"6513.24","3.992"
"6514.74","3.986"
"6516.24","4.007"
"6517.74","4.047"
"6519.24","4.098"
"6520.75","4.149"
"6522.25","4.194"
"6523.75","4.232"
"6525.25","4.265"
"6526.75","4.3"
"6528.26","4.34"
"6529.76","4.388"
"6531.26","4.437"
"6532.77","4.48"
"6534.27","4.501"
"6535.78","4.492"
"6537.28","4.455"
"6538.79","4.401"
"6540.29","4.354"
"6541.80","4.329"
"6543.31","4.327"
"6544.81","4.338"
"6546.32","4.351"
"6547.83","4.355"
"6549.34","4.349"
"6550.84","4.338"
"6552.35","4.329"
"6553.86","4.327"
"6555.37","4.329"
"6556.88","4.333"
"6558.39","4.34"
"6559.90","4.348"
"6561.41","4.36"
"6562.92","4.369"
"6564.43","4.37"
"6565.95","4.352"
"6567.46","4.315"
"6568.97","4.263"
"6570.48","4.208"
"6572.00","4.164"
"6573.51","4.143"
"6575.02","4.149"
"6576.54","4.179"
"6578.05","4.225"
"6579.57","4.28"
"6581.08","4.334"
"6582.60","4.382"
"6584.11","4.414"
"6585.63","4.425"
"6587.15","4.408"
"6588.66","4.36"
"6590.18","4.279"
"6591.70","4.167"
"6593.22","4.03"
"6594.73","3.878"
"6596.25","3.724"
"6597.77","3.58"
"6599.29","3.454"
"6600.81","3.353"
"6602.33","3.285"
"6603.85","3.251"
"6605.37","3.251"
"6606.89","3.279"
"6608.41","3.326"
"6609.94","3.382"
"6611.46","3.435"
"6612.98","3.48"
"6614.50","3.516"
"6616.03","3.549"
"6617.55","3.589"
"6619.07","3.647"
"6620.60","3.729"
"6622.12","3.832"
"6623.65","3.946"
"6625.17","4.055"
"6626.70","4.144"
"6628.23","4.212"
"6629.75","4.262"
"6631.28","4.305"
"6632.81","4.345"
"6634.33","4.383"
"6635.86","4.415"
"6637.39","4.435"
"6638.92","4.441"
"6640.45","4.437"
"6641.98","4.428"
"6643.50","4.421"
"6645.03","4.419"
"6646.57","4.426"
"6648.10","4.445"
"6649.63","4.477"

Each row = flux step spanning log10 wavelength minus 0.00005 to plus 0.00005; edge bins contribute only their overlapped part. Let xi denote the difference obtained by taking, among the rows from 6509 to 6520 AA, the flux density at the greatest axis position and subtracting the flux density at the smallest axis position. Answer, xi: 0.03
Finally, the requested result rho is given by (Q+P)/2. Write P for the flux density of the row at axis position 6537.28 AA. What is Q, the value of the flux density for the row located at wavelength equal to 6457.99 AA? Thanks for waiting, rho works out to 4.48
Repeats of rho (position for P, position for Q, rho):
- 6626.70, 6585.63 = 4.28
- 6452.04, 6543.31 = 4.43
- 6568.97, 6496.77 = 4.18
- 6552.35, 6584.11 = 4.37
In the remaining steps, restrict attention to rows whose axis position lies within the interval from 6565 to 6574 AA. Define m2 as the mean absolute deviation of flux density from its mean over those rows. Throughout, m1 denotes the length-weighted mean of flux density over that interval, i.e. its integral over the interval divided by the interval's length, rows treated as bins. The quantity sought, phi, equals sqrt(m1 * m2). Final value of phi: 0.54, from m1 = 4.2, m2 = 0.07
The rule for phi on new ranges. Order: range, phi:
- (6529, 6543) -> 0.48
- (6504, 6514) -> 0.47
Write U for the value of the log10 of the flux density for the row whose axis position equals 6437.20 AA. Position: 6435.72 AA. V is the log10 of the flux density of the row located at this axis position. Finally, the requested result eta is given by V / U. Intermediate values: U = 0.637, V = 0.6385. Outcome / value 1.00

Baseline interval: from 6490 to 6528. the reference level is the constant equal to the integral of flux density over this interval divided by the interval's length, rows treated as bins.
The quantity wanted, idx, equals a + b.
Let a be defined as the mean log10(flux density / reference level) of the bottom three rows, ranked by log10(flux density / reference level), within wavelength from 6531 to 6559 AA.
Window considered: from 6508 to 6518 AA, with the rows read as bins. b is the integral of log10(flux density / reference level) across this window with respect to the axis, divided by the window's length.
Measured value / 0.014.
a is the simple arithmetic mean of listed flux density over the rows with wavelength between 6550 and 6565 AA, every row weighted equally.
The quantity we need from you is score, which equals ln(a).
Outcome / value 1.47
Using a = 4.34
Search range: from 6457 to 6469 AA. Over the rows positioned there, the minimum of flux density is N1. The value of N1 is 4.496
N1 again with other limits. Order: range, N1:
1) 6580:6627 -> 3.251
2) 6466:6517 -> 3.986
